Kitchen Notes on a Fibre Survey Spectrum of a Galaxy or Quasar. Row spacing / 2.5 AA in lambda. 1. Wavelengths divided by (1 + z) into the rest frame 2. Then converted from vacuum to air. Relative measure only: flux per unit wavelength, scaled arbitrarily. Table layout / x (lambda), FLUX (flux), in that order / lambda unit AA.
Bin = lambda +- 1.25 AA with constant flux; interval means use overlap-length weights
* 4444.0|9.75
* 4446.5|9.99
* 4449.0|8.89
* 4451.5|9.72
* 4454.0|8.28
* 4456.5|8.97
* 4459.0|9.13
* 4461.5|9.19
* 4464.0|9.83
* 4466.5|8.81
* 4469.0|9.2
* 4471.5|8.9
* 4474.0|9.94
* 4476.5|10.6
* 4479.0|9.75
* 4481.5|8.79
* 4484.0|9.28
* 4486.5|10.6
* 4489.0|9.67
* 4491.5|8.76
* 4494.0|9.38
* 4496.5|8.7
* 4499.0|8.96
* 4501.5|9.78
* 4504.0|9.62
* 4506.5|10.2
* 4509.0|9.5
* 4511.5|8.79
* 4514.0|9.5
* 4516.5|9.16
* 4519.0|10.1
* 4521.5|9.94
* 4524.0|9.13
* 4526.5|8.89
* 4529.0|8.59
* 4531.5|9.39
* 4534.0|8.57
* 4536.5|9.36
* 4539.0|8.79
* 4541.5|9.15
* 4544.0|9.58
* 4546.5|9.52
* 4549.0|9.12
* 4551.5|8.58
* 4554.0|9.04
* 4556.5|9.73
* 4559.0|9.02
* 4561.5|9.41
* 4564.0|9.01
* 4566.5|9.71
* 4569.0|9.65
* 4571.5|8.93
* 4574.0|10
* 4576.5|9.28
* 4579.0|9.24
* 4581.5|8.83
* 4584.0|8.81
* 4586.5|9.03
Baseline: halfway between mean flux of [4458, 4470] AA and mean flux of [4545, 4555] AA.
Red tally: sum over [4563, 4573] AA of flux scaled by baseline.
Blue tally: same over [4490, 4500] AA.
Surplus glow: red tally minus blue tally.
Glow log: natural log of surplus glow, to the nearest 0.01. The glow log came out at -1.81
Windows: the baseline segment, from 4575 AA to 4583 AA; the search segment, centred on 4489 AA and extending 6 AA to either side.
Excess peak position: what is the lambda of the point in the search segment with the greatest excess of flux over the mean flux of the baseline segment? 4486.5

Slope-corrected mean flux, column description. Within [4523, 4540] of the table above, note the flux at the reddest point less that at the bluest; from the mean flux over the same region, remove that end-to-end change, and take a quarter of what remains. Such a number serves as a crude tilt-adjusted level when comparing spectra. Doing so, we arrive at 2.3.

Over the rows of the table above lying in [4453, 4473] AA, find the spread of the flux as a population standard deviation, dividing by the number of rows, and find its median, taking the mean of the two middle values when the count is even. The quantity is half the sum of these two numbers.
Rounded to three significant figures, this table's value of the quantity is 4.73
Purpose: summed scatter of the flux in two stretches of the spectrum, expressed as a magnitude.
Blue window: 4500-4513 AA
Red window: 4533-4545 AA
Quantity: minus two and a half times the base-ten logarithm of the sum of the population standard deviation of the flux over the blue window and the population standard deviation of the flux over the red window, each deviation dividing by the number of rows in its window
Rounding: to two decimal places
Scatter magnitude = 0.21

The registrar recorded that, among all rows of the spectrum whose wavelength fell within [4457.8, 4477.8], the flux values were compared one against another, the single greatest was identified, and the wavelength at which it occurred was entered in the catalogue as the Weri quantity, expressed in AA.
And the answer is 4476.5 AA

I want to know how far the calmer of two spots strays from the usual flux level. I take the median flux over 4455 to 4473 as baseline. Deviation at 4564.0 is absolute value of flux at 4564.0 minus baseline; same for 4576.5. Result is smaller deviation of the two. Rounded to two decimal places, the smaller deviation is 0.12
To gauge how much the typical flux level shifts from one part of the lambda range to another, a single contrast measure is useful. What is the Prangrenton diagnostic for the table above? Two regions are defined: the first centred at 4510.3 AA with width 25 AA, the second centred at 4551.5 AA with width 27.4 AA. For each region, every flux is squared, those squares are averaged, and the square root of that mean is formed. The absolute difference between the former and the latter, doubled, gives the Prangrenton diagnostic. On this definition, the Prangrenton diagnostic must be 0.8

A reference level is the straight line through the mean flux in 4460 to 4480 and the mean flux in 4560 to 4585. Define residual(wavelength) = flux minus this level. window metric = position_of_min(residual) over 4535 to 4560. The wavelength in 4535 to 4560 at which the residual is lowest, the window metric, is 4551.5 AA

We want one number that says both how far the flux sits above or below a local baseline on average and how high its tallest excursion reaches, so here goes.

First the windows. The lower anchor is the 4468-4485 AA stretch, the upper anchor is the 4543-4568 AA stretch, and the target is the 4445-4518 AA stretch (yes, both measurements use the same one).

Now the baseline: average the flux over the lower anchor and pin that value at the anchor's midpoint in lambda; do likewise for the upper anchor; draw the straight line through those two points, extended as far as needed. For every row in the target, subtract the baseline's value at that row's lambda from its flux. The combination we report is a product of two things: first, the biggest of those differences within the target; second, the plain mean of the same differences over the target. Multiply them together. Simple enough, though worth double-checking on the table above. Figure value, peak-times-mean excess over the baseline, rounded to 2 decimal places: -0.12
